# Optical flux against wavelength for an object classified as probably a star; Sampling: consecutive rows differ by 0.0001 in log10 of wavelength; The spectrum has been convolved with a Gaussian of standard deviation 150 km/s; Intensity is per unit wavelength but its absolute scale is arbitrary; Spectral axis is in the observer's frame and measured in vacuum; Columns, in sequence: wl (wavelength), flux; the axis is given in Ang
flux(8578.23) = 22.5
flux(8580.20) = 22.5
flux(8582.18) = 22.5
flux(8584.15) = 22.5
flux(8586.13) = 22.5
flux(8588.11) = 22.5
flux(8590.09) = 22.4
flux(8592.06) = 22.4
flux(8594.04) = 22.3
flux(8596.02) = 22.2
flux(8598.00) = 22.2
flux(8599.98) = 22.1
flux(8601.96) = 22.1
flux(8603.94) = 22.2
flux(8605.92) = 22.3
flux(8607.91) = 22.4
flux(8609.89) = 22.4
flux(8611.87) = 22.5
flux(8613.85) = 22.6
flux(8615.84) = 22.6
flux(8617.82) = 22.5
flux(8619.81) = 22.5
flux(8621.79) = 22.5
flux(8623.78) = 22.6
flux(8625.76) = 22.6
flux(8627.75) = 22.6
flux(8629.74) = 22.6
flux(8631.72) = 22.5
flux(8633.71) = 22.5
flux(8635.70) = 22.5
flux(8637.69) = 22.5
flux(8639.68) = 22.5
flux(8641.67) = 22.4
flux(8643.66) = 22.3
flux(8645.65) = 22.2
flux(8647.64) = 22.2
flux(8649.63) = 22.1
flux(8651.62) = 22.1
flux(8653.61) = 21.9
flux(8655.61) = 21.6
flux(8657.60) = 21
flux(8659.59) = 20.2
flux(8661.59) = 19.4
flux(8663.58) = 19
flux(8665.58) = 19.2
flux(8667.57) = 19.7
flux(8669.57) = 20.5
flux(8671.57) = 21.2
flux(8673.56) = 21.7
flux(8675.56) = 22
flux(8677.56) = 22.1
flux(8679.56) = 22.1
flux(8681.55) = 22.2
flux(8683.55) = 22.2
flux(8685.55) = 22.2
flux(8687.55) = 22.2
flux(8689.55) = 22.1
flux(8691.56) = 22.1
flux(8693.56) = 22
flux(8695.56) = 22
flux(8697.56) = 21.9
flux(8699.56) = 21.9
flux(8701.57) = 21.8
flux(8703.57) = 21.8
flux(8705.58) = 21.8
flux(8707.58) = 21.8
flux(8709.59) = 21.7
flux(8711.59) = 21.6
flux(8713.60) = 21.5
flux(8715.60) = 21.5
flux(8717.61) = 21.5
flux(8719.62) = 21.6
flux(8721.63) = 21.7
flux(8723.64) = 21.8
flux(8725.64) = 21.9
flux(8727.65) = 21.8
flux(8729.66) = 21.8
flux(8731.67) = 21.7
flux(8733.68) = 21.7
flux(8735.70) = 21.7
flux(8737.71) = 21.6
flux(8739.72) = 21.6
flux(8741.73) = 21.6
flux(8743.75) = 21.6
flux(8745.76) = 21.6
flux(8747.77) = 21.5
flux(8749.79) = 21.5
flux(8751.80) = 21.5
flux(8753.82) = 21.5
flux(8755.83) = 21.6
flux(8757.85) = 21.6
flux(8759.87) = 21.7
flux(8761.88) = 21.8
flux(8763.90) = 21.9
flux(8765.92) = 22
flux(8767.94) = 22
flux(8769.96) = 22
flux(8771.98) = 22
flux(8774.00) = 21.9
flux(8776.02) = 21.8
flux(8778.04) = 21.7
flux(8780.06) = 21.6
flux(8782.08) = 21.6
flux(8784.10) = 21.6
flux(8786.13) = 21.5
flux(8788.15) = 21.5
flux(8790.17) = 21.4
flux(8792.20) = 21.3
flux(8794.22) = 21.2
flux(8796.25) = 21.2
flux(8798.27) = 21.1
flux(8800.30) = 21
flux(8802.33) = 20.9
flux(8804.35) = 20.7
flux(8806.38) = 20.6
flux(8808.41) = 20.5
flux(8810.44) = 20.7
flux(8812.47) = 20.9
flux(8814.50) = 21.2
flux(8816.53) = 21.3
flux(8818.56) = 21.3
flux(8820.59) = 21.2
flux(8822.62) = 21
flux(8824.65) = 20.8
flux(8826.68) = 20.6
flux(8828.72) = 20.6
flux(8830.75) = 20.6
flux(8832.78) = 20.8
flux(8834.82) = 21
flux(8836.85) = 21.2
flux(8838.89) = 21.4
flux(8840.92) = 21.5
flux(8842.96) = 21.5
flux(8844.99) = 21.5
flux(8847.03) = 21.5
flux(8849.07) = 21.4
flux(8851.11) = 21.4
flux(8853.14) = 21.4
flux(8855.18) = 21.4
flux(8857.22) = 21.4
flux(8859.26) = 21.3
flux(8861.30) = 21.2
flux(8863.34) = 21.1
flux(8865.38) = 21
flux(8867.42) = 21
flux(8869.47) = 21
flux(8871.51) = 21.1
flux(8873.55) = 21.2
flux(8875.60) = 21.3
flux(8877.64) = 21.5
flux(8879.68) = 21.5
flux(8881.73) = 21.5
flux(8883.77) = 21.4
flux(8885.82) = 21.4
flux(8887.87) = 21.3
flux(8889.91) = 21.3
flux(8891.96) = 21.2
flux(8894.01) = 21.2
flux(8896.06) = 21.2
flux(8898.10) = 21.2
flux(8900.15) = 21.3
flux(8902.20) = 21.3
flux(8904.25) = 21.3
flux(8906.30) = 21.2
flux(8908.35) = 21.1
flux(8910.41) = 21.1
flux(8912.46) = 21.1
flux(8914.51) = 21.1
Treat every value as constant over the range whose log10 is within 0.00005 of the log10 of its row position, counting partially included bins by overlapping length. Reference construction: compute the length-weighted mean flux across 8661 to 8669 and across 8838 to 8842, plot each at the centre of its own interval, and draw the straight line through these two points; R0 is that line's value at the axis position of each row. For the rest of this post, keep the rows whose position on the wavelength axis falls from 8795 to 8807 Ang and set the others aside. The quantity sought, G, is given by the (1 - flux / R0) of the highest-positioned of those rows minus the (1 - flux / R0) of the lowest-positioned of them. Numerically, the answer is 0.034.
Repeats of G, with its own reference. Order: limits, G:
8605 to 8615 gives -0.010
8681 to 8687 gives 0.003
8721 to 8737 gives 0.009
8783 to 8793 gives 0.019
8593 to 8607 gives 0.009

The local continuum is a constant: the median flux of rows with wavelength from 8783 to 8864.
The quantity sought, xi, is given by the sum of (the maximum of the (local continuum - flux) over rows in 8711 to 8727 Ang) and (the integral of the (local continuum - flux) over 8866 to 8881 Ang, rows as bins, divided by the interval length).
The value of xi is -0.3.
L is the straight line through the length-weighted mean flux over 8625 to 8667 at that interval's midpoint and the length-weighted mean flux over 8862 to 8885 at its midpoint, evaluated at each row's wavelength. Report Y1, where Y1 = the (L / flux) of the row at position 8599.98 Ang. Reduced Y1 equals 0.99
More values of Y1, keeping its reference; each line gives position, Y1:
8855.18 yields 0.99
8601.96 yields 0.99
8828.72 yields 1.04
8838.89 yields 1.00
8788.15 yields 1.00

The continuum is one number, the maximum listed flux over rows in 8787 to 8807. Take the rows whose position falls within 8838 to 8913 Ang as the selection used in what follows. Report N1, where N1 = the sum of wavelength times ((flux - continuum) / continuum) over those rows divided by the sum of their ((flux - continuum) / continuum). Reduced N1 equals 8882.7 Ang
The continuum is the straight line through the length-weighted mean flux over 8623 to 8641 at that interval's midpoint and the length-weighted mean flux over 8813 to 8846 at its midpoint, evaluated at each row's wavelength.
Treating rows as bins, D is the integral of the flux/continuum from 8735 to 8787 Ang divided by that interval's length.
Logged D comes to 1.00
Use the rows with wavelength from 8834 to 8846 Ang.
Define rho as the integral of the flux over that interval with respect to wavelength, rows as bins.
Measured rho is 256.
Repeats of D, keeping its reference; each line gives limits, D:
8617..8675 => 0.97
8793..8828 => 0.99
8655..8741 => 0.97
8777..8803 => 1.00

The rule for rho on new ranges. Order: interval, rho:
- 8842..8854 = 258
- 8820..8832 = 250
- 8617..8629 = 270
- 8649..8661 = 257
